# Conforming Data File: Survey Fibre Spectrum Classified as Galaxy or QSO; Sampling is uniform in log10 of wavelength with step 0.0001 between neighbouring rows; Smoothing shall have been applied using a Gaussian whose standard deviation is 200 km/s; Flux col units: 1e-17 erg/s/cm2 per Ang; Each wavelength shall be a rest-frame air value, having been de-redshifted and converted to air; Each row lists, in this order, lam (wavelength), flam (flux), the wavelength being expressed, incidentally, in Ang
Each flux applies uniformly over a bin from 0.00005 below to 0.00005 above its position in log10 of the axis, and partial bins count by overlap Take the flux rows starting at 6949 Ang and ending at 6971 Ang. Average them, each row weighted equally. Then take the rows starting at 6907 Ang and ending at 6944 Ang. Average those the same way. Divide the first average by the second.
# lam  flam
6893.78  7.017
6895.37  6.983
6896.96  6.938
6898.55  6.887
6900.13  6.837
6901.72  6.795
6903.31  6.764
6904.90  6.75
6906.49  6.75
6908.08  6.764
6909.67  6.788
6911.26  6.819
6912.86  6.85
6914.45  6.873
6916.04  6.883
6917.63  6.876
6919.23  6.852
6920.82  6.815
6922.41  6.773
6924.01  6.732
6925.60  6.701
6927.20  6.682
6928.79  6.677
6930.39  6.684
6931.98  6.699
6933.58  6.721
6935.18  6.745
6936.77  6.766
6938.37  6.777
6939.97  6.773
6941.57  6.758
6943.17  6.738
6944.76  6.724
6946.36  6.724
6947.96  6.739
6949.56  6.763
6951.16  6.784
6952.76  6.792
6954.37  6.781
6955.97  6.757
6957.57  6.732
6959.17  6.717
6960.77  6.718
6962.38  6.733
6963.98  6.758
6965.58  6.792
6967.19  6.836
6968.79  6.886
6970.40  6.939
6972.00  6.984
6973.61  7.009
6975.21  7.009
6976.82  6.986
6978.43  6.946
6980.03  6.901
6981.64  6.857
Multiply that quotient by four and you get 4.01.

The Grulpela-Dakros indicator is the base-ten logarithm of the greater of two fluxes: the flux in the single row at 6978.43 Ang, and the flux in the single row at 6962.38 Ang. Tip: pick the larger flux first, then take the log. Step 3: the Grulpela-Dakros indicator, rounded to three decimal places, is 0.842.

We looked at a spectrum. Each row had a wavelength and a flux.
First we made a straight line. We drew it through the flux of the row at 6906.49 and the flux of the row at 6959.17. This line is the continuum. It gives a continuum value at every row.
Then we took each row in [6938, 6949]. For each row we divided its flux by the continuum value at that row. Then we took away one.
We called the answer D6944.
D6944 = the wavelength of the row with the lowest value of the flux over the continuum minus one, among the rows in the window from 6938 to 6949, 6944.76 Ang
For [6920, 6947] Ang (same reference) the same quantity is 6928.79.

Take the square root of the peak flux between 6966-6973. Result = 2.64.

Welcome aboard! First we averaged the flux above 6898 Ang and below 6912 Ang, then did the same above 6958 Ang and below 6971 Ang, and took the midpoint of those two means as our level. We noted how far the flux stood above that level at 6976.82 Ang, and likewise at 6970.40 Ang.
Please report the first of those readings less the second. 0.05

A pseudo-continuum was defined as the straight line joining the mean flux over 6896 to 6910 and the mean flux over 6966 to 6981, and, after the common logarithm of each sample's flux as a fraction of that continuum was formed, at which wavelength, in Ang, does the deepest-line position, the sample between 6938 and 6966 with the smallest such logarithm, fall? 6960.77 Ang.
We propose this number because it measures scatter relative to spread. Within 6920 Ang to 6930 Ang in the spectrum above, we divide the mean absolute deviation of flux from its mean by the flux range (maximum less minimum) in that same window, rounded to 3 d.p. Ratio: 0.314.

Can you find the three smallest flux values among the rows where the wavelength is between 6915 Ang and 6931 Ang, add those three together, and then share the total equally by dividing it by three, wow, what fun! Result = 6.681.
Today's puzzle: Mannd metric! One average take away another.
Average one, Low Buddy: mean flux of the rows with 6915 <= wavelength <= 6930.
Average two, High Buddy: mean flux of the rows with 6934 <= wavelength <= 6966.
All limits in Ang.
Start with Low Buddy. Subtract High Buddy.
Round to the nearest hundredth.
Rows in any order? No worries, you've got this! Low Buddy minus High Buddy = 0.02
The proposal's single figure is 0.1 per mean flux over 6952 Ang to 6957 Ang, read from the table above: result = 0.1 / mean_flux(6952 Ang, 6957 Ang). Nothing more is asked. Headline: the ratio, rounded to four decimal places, 0.0148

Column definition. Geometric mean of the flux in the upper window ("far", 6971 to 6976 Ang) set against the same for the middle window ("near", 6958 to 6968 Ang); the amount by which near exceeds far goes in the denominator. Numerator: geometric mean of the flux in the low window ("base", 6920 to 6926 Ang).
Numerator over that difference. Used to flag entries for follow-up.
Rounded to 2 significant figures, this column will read -28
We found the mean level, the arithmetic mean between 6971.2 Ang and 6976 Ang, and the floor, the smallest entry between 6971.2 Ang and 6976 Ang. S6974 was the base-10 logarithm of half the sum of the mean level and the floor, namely 0.845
